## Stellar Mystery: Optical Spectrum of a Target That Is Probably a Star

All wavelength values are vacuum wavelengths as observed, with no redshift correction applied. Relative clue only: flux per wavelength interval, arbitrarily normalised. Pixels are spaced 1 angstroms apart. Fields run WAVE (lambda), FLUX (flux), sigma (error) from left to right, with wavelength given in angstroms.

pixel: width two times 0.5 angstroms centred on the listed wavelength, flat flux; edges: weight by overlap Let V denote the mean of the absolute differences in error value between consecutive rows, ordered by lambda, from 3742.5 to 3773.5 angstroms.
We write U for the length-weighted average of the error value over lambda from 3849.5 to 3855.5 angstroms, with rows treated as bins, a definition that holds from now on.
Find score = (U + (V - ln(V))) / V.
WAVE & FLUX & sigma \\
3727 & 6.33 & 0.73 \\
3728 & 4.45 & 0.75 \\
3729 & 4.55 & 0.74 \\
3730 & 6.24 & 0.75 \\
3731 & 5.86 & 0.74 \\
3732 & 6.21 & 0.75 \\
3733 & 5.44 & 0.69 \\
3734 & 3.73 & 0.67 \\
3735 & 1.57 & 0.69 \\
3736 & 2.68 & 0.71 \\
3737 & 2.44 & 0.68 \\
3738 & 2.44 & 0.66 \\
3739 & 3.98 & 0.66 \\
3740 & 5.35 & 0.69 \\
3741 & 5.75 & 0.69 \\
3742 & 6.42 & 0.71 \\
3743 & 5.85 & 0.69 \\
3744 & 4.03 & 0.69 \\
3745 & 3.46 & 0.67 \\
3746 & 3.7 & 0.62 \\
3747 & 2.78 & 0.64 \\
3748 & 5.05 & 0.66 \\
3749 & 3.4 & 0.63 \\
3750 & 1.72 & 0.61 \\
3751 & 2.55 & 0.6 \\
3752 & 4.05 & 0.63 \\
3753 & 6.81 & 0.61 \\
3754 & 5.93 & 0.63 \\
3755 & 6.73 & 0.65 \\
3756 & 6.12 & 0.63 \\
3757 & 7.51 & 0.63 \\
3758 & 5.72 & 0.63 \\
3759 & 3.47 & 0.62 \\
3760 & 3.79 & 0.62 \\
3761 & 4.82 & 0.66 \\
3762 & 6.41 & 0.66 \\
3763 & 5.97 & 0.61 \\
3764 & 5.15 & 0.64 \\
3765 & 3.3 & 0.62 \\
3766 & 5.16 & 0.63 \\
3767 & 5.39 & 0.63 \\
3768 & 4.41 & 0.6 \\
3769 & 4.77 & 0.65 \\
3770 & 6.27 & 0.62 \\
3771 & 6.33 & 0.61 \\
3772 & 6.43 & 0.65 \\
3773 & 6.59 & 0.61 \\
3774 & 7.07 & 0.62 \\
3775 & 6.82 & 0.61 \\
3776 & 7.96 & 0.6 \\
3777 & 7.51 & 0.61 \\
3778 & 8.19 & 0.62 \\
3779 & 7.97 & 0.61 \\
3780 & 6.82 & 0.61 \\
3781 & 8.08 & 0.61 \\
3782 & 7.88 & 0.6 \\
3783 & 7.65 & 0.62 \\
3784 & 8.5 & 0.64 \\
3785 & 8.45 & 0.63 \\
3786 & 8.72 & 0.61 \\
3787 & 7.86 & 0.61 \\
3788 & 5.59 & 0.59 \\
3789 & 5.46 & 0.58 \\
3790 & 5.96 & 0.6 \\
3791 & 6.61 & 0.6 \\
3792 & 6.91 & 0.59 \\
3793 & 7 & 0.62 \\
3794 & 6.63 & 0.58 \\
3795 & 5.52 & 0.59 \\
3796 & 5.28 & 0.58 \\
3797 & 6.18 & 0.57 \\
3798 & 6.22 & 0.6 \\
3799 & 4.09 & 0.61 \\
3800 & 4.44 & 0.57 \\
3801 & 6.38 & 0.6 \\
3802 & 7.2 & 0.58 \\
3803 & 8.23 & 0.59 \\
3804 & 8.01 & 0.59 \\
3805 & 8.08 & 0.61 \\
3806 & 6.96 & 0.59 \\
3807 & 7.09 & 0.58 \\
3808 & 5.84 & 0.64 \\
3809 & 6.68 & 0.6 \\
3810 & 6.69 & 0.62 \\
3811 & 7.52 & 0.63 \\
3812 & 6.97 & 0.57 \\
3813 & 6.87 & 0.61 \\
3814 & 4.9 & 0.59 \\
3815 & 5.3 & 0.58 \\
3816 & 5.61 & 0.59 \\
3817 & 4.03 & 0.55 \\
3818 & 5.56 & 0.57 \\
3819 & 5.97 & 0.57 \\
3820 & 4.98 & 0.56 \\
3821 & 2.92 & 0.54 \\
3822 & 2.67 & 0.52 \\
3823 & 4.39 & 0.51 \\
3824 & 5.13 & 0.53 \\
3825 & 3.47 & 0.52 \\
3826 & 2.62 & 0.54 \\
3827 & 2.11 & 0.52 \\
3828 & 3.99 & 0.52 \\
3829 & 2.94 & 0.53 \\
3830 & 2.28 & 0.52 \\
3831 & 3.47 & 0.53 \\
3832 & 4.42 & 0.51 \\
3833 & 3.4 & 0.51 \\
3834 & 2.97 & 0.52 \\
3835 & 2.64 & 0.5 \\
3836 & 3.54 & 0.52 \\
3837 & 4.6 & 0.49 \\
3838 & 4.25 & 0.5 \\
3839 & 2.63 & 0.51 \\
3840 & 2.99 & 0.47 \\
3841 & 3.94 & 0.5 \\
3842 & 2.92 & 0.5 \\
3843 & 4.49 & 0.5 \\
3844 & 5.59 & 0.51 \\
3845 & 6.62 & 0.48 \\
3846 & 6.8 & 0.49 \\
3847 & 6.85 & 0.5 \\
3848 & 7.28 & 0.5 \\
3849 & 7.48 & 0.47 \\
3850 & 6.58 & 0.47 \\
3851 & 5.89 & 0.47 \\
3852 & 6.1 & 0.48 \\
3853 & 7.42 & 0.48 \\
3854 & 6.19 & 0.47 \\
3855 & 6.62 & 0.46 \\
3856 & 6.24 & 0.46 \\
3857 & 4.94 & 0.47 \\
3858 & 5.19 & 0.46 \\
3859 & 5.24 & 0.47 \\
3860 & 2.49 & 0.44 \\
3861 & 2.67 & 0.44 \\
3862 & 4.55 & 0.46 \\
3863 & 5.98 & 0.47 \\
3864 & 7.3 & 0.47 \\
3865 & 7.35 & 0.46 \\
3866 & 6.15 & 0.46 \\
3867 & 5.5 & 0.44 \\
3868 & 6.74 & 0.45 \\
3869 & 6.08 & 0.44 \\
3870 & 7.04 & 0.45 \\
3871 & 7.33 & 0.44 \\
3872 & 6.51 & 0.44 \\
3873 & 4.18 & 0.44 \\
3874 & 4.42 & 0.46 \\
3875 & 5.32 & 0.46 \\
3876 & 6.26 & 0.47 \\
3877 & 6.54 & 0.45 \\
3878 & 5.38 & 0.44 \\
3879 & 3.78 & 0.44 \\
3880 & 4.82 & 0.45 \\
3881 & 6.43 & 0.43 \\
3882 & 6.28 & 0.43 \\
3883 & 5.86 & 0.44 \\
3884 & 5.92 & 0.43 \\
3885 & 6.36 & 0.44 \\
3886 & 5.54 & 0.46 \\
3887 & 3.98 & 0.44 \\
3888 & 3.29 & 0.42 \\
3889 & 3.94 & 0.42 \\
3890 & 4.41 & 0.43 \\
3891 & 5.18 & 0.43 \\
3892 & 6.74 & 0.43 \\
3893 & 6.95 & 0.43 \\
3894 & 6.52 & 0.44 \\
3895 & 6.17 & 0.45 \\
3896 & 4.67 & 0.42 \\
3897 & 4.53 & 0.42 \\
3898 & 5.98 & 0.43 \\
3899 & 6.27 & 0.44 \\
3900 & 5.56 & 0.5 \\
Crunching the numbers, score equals 203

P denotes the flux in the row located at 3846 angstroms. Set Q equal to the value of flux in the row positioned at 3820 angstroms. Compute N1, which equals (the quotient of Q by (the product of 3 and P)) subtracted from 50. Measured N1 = 49.8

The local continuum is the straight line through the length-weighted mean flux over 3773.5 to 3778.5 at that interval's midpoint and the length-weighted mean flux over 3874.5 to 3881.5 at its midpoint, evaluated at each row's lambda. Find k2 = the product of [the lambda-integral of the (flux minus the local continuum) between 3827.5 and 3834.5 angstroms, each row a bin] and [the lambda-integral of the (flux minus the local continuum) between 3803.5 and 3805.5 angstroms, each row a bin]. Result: -47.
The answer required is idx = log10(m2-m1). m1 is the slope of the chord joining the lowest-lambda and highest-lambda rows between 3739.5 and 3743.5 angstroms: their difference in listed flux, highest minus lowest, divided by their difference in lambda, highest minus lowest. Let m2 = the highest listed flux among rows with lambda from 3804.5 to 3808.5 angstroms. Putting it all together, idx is 0.90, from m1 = 0.17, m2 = 8.08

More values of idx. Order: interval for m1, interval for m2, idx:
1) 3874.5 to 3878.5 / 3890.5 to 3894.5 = 0.84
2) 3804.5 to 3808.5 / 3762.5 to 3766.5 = 0.83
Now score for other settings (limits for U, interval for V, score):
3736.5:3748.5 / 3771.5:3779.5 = 345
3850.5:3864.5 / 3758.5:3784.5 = 243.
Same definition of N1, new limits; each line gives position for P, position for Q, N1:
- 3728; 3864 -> 49.5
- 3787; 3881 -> 49.7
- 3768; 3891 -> 49.6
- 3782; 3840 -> 49.9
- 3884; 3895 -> 49.7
